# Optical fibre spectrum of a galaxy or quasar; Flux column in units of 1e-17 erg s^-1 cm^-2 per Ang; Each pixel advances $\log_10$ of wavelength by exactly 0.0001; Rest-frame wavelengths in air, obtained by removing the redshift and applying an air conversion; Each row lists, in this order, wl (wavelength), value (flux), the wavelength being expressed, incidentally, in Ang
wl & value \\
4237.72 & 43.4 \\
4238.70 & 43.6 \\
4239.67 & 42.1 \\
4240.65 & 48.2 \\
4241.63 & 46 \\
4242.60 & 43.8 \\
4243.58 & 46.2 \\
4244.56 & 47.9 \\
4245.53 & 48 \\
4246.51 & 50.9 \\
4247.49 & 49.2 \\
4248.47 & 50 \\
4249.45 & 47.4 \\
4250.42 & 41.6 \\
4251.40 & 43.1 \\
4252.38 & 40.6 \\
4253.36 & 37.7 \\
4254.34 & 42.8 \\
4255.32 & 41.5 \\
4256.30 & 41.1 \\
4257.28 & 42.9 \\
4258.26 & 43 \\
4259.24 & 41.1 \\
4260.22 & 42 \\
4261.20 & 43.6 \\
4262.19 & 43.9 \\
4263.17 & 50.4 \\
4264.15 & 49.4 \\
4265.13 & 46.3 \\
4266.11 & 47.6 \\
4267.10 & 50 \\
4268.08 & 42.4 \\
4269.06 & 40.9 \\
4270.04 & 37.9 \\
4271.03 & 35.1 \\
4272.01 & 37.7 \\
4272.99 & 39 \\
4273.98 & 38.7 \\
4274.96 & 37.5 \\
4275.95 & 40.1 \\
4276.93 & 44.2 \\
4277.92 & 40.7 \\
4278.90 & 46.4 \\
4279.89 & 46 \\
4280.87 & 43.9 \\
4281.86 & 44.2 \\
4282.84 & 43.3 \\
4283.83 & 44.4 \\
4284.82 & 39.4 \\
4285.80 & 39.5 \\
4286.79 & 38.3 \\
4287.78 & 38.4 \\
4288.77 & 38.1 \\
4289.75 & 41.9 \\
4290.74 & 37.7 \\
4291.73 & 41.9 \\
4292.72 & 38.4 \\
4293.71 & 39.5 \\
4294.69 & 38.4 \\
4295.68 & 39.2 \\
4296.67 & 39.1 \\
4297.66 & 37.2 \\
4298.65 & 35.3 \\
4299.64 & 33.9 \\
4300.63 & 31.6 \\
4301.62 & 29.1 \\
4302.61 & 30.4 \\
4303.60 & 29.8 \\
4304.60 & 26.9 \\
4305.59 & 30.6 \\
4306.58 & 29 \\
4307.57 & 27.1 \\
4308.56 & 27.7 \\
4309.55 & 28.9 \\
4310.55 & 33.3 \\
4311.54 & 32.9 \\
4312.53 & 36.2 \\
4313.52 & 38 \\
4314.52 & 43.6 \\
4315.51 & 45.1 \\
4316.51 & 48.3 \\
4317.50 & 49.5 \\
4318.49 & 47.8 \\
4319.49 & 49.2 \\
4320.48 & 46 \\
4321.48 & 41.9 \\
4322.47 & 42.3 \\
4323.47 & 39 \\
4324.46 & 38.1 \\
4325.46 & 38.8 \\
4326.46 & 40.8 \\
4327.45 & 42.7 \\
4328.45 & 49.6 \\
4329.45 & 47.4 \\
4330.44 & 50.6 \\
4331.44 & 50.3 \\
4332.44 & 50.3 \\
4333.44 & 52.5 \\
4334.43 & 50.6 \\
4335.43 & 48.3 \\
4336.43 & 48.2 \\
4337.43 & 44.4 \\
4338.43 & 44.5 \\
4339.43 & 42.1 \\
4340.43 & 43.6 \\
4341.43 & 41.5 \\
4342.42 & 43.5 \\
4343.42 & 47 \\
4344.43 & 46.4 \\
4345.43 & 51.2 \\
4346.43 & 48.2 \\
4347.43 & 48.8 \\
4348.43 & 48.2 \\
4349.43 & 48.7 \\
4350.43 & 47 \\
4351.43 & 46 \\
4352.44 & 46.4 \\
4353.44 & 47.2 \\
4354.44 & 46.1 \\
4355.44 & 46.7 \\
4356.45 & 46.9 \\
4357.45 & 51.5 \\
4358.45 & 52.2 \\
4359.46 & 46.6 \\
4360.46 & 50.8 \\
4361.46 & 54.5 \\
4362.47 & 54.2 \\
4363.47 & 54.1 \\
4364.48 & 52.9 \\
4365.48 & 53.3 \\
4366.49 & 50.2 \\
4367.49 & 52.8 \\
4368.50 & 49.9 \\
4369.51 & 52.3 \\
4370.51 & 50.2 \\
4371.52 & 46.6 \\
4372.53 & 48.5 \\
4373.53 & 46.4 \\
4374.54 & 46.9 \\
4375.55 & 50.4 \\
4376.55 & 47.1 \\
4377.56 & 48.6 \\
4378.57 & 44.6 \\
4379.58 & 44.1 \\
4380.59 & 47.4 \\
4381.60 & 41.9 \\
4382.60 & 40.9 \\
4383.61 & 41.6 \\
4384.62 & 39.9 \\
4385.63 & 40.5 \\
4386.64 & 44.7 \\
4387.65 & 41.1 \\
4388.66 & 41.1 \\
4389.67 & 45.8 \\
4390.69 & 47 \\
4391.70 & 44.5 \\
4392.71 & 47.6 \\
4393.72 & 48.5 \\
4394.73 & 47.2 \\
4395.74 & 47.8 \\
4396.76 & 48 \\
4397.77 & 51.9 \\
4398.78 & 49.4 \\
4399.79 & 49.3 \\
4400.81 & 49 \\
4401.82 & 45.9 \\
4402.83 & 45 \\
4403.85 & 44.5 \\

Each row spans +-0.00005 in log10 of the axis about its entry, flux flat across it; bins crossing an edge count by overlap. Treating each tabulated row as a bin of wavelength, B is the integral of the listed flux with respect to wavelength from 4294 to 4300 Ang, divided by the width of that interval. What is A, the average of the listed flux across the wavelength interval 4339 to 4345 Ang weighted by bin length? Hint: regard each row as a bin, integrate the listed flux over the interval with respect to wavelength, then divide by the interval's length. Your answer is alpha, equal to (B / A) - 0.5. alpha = 0.35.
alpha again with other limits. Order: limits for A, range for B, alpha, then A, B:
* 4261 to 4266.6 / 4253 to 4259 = 0.38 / 47.0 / 41.6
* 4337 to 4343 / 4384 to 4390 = 0.47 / 43.4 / 42.1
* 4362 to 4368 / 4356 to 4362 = 0.45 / 52.9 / 50.5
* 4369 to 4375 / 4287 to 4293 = 0.31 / 48.5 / 39.4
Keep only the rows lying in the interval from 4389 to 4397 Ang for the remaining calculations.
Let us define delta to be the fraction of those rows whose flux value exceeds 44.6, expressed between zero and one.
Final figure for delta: 0.9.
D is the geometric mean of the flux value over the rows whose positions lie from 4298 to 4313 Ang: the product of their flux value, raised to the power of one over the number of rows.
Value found 30.7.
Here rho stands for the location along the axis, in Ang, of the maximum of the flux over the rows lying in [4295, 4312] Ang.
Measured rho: 4295.68 Ang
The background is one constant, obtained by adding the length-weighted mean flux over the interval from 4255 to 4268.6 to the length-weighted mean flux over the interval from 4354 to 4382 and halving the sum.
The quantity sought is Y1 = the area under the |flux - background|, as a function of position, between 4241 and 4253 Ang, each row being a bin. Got 33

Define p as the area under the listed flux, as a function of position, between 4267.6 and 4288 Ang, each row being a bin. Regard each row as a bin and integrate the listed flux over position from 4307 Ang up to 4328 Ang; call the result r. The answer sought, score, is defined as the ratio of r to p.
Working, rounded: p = 834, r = 837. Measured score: 1.0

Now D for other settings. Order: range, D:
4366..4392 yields 45.8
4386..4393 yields 44.5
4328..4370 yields 48.6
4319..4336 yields 45.5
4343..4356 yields 47.5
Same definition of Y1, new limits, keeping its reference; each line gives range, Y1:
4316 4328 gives 53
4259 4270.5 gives 45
